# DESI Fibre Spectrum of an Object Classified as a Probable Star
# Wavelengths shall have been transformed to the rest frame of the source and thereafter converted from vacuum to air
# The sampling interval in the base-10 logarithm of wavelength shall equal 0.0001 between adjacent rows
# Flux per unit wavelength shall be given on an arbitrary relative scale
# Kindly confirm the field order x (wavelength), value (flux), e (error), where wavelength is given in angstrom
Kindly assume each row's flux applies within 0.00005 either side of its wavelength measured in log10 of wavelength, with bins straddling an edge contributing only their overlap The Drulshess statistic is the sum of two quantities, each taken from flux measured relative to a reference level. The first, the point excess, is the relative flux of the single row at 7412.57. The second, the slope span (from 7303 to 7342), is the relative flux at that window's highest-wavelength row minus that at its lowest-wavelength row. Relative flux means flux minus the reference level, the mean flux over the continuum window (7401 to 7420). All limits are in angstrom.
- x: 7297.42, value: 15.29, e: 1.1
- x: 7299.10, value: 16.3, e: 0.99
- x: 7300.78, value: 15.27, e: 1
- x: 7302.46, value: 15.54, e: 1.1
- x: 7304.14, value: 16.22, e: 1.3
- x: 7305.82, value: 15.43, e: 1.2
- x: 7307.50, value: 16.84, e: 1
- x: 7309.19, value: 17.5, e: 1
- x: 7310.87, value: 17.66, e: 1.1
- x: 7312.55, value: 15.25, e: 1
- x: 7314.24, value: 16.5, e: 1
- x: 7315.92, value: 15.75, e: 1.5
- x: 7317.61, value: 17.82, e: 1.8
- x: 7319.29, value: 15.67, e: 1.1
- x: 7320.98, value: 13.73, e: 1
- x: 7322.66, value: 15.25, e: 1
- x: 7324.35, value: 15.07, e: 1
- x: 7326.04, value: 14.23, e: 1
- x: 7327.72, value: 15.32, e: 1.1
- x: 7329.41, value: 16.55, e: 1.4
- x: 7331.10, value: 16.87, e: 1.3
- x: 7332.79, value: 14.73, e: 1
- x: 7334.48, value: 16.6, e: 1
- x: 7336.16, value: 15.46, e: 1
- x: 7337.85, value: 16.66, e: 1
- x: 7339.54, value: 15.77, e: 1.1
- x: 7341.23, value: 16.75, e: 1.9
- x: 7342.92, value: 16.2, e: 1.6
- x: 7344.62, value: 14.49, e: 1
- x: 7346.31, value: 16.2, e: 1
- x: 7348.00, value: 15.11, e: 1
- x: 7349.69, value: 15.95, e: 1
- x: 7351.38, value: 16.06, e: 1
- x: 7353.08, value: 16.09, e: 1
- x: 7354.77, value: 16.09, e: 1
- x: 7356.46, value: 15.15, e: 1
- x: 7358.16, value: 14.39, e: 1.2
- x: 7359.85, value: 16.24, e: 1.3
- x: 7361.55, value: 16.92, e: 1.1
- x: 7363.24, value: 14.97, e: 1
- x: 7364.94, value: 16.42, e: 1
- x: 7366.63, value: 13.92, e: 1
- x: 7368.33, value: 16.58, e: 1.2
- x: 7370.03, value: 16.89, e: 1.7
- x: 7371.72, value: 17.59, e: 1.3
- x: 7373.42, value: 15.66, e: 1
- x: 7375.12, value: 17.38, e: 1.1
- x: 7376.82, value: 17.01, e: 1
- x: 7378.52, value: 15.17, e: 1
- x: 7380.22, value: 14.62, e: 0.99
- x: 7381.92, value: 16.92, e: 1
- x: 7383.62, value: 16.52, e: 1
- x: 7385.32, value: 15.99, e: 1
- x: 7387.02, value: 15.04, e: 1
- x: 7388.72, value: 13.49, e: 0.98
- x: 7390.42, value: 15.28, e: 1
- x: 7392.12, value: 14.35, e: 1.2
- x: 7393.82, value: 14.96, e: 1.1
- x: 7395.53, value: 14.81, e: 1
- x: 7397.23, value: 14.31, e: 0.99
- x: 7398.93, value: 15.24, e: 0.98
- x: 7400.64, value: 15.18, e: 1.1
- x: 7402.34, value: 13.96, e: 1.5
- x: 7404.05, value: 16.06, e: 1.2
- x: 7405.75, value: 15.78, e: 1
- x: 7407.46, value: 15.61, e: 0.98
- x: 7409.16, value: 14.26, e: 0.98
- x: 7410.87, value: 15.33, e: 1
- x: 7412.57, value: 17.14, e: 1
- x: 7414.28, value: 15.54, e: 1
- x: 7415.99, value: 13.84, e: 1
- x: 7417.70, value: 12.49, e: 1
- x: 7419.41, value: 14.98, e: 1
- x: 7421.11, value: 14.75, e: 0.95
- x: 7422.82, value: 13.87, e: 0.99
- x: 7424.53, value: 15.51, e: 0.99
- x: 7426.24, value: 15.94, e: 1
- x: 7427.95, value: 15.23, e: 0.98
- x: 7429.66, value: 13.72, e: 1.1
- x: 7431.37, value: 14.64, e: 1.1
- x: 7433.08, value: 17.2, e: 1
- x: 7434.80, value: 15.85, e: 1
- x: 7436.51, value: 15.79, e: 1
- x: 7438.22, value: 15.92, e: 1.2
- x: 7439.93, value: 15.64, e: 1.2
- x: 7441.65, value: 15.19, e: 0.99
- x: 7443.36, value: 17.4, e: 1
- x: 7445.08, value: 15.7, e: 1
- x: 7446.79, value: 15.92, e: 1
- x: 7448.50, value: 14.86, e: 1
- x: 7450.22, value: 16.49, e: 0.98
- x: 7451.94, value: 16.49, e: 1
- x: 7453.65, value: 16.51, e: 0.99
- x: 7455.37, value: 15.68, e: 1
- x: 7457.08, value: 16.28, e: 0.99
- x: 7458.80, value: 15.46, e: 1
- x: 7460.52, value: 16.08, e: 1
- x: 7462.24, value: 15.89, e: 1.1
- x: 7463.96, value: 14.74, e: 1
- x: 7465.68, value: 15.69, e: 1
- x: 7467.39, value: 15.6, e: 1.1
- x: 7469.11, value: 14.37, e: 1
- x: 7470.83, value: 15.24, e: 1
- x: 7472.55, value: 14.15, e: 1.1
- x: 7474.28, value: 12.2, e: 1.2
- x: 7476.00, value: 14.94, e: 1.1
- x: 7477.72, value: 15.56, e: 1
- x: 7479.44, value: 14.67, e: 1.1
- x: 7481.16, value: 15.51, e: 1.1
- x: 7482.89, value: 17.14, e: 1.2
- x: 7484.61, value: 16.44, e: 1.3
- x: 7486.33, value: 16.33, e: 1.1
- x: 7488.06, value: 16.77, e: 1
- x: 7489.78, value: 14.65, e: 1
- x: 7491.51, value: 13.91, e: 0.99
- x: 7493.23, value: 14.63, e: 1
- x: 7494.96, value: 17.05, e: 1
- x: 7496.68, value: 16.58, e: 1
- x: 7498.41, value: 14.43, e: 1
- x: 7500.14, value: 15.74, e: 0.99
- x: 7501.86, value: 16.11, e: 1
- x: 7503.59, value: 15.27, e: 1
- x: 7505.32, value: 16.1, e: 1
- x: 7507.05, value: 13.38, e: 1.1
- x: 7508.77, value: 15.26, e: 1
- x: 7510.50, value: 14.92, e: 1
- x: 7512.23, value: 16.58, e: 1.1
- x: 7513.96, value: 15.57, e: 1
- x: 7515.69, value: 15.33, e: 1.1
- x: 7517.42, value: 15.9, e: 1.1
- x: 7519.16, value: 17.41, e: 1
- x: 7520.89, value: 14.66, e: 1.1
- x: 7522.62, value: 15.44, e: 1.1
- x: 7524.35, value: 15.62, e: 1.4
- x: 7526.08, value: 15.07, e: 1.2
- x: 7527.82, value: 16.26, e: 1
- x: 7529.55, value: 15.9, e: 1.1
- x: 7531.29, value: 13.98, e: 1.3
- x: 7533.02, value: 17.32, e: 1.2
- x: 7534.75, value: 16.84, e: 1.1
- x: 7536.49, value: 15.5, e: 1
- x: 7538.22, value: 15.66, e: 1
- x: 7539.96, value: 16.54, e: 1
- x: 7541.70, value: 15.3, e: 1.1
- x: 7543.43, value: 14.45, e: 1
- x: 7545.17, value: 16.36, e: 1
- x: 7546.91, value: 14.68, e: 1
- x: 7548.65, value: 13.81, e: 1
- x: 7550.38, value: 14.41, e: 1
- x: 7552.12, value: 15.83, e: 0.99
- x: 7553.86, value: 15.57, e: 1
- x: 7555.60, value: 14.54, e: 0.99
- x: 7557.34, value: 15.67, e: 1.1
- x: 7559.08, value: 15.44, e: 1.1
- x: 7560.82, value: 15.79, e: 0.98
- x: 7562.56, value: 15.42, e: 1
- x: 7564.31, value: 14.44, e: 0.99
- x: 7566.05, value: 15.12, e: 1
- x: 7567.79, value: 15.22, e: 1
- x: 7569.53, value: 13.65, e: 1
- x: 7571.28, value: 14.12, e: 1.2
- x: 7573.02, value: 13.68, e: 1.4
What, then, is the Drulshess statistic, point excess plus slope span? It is 3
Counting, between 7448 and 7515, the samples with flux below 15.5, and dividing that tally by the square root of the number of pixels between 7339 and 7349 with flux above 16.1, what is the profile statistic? 10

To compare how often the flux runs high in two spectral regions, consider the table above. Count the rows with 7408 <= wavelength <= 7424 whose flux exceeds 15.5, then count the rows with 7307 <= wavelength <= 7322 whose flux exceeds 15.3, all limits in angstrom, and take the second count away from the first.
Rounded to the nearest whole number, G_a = -5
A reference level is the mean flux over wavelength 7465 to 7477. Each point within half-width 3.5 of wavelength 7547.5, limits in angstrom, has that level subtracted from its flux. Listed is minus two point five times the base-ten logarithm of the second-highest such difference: 2.7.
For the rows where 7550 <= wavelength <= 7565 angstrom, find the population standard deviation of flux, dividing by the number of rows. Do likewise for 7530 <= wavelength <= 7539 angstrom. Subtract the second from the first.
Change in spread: -0.6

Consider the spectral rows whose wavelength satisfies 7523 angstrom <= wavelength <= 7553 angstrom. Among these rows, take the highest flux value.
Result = 17.32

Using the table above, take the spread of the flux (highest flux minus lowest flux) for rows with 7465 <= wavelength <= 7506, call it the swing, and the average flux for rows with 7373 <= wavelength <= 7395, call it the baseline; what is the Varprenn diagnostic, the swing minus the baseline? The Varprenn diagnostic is -10.6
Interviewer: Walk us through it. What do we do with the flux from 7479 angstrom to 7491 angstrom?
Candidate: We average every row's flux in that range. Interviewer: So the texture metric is 15.9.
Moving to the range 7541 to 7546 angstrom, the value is 15.4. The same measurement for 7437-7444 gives 16.0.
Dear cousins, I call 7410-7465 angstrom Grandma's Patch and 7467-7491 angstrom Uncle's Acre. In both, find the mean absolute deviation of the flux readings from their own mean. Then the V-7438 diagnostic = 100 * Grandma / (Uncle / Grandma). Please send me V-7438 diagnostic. 64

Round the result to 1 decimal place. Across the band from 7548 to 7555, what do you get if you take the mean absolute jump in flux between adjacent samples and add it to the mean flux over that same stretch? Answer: 15.7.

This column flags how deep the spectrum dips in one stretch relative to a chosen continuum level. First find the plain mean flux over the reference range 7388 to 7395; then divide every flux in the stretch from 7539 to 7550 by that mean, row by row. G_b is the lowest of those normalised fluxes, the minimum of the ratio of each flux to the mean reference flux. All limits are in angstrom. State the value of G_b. 0.95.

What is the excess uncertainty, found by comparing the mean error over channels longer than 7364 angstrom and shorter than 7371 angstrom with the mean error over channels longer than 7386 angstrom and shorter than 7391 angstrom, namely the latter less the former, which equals -0.23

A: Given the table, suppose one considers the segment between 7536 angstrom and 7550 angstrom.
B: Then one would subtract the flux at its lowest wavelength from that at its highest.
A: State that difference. -1.7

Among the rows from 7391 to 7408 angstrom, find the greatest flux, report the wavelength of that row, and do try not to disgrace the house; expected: 7404.05 angstrom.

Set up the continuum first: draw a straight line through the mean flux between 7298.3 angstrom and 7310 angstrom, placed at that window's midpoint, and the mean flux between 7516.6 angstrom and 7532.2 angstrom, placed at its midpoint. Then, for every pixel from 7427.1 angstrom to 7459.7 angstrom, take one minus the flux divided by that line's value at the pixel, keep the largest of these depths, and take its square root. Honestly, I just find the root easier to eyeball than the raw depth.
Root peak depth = 0.365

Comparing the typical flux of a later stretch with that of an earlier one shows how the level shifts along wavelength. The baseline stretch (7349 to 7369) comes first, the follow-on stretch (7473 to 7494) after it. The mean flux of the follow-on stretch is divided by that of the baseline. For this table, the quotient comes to 0.97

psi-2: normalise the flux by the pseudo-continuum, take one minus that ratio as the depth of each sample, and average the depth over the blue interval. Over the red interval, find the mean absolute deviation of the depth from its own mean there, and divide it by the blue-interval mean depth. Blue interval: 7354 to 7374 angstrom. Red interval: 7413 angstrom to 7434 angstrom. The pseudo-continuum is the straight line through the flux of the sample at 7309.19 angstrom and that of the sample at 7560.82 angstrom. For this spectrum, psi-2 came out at 0.8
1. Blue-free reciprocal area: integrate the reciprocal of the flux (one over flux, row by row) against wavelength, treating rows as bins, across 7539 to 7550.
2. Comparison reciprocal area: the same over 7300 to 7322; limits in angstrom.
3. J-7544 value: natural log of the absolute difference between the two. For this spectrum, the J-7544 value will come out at -0.4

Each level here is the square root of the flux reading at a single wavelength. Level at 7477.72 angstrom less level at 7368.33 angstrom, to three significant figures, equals -0.127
